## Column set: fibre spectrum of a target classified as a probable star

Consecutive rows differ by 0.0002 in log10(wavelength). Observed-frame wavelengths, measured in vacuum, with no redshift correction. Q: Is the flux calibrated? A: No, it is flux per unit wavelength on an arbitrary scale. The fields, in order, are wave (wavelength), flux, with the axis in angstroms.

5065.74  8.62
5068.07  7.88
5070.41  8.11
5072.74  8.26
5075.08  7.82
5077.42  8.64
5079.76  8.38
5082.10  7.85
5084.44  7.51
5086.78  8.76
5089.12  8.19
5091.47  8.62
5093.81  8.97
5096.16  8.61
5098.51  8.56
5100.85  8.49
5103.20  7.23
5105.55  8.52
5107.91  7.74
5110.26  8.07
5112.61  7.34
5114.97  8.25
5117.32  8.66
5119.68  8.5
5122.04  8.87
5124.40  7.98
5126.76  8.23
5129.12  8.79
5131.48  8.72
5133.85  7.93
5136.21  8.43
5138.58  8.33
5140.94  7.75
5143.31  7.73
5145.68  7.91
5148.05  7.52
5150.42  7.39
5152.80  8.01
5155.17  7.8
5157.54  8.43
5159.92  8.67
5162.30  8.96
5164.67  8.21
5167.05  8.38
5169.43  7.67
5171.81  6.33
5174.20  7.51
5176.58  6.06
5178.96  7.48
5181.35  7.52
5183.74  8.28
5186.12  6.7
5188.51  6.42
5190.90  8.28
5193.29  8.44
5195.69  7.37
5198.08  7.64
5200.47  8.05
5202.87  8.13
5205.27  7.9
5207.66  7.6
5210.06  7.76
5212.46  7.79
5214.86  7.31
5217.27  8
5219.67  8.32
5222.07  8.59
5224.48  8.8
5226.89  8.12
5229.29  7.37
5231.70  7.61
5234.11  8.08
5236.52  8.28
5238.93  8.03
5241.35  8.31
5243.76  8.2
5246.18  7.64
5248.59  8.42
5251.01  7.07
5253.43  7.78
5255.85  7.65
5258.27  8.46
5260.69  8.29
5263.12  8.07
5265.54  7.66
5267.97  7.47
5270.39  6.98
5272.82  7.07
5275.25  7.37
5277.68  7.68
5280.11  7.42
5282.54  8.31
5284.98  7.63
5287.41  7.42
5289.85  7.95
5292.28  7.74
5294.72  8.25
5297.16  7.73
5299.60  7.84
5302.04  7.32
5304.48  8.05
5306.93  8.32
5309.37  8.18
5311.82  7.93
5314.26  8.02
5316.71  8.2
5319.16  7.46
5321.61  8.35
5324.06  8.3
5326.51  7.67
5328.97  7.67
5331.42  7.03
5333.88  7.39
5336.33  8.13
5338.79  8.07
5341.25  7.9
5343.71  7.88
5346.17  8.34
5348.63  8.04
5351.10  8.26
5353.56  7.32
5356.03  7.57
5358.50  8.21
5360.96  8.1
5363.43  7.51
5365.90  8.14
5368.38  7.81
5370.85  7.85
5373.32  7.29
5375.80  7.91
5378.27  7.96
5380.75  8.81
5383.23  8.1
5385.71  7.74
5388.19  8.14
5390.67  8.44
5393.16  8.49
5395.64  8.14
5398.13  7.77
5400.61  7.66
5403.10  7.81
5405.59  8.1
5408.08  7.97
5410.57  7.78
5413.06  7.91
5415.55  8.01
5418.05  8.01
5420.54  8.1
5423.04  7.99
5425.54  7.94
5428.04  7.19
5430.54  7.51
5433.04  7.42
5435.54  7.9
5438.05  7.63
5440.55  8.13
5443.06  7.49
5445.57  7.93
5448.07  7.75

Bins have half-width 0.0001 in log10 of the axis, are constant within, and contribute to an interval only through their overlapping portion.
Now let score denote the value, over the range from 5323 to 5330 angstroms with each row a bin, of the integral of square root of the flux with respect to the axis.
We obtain 19.6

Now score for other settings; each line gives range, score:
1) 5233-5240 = 20.0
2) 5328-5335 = 19.0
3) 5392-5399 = 20.0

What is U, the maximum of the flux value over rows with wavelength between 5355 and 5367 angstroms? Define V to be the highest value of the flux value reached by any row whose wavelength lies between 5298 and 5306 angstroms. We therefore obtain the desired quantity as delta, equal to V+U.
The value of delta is 16.3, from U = 8.21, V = 8.05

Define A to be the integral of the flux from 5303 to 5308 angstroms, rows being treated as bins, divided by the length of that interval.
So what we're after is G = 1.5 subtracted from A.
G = 6.6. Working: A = 8.13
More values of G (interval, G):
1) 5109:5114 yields 6.2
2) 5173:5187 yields 5.8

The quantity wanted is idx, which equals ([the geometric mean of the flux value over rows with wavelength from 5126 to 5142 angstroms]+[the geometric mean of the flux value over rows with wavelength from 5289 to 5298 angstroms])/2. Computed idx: 8.11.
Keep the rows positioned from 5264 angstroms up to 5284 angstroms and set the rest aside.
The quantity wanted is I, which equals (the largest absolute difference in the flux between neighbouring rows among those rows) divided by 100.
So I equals 0.0089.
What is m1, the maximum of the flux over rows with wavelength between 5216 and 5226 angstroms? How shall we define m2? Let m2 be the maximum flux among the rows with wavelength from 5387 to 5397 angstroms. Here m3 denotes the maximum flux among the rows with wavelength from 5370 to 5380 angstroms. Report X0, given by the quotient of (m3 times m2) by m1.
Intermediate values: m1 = 8.8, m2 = 8.49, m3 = 7.96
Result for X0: 7.7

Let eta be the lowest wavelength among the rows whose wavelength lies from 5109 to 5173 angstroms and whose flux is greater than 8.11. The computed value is 5114.97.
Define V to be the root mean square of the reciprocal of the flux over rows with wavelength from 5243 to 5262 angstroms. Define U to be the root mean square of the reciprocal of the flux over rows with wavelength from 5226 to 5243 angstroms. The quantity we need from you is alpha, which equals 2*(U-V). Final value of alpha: -0.0017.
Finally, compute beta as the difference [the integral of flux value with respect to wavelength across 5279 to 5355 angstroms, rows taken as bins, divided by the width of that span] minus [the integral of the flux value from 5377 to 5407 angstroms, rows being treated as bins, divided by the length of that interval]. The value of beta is -0.22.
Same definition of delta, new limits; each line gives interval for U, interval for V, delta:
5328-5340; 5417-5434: 16.2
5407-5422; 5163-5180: 16.5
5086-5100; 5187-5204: 17.4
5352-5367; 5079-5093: 17.0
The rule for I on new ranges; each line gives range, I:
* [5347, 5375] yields 0.0094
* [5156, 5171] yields 0.0075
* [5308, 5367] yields 0.0094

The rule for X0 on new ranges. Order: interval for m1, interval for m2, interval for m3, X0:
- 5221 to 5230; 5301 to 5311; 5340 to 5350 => 7.9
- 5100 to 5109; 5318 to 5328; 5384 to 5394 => 8.3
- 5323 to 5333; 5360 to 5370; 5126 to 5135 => 8.6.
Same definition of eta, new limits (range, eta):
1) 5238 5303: 5241.35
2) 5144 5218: 5157.54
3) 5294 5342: 5294.72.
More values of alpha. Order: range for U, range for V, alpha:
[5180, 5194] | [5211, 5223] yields 0.0165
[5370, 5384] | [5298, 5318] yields 0.0005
